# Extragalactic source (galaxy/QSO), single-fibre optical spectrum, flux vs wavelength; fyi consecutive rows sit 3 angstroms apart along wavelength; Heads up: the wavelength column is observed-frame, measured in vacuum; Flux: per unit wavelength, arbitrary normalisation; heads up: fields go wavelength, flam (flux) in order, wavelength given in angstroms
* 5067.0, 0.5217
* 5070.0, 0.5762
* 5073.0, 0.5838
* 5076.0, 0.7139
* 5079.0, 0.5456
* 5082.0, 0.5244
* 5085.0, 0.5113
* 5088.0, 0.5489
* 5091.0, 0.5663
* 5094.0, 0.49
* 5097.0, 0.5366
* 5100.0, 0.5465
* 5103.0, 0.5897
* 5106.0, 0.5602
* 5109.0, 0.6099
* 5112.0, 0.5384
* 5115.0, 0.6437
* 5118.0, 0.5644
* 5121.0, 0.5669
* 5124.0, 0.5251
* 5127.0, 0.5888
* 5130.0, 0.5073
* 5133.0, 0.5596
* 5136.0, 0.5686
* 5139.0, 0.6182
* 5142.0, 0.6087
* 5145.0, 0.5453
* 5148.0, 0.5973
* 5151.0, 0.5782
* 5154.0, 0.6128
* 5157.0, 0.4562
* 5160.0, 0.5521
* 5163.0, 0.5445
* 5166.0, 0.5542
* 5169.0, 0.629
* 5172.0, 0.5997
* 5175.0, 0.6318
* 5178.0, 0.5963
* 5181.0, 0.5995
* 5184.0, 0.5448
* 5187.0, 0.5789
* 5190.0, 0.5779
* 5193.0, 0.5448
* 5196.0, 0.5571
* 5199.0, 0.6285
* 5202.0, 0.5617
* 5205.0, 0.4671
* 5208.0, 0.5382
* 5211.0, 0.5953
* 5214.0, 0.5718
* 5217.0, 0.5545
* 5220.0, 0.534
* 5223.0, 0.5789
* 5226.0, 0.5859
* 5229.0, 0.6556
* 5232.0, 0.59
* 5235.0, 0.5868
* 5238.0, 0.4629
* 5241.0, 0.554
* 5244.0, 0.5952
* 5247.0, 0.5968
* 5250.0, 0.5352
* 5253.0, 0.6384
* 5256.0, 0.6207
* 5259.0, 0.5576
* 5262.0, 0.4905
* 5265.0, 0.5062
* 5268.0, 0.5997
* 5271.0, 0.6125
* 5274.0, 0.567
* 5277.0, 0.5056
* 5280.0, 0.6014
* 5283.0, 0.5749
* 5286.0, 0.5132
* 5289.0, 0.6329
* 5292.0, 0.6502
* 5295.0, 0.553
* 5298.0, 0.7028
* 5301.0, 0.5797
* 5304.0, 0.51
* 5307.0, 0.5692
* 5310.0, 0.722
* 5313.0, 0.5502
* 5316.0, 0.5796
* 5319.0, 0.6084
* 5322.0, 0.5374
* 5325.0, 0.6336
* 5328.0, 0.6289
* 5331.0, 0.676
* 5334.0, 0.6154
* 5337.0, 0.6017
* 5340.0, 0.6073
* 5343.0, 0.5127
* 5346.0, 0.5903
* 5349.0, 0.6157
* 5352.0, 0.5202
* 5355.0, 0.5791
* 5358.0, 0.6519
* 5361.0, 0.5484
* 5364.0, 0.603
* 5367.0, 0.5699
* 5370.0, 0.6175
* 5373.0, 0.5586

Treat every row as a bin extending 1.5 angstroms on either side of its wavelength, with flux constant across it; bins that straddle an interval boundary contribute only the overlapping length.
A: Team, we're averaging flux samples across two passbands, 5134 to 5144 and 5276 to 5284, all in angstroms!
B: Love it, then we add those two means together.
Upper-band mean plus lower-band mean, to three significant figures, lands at 1.16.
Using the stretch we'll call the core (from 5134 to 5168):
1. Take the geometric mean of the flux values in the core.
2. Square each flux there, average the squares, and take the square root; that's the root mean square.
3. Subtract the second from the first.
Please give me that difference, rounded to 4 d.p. -0.0035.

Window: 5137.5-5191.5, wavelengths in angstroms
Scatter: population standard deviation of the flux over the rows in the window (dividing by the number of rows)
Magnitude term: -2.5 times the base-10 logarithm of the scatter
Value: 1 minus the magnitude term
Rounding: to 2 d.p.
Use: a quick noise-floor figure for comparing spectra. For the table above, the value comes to -2.47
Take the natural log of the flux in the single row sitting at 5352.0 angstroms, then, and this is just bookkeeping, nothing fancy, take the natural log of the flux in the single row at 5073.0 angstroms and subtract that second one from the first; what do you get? -0.12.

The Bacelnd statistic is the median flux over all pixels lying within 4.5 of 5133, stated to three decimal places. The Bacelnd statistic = 0.560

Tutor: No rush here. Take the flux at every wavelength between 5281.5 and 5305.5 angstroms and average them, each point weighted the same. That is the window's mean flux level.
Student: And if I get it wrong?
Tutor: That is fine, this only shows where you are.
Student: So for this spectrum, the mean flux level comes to 0.59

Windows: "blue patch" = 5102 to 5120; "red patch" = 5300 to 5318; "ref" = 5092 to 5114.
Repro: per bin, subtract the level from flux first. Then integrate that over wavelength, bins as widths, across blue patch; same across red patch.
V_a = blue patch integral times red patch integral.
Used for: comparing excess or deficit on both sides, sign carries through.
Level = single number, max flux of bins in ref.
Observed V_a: 0.20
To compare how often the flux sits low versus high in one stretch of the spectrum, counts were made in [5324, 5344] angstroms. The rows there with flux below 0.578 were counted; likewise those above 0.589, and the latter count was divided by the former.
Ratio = 6.0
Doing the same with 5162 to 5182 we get 2.5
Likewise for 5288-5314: 1.0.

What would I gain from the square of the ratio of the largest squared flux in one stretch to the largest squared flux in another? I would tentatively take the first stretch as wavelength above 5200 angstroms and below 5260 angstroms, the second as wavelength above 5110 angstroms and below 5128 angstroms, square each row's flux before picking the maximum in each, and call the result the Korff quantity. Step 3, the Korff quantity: 1.08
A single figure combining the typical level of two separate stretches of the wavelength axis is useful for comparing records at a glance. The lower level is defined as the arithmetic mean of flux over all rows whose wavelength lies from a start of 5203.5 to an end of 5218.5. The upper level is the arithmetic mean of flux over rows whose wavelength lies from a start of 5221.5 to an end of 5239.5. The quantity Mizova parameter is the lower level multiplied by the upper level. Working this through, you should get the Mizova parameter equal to 0.315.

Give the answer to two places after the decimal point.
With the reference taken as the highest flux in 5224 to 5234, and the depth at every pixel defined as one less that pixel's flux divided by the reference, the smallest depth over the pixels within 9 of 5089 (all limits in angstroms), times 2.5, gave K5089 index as 0.34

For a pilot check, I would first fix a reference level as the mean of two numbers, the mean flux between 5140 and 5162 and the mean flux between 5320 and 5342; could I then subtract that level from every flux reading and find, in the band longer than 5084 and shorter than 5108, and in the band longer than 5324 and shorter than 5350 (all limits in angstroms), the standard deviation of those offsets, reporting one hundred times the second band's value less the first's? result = 1.2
